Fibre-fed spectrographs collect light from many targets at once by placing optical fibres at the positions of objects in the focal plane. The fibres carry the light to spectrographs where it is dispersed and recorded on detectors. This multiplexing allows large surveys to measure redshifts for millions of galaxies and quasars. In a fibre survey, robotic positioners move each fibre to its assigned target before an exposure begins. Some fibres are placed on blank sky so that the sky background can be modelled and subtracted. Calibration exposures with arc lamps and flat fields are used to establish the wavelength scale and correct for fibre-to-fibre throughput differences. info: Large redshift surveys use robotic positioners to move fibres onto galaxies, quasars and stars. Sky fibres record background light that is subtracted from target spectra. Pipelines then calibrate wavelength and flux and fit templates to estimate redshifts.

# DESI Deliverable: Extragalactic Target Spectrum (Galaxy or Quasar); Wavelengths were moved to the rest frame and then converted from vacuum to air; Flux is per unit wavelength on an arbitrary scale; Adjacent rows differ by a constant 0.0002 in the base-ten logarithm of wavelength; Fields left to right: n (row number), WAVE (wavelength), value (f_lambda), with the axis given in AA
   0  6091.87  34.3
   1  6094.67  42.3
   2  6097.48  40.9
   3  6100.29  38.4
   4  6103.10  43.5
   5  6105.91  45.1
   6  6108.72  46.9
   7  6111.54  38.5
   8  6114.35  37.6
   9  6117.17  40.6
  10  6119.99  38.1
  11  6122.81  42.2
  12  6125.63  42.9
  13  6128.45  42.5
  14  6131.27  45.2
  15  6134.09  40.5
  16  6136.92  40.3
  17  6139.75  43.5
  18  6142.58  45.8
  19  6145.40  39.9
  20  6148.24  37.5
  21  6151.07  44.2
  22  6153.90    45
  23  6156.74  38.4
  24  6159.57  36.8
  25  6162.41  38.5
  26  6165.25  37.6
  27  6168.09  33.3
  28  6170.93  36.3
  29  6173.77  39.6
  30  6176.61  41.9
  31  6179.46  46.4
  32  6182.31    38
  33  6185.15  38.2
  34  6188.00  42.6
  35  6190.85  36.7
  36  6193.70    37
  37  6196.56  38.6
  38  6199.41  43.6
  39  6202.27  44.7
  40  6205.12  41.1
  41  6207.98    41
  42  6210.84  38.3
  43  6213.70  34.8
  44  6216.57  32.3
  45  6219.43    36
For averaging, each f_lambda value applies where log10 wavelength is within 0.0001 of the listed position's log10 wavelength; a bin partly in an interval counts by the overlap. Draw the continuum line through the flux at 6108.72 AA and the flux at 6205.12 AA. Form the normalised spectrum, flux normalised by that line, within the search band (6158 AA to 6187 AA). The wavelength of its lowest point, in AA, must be 6168.09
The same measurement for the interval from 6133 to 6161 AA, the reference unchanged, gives 6159.57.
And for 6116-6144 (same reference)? 6119.99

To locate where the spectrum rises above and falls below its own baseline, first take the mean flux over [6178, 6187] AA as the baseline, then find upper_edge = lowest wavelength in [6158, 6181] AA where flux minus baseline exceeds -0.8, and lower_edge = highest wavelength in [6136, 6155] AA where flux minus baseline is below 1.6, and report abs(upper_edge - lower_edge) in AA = 28.4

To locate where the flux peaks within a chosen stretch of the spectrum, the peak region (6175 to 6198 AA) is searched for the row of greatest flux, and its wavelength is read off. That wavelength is 6179.46 AA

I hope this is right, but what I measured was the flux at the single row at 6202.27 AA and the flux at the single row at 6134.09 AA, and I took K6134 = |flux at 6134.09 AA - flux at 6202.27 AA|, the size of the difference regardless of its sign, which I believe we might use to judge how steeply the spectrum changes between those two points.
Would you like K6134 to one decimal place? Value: 4.2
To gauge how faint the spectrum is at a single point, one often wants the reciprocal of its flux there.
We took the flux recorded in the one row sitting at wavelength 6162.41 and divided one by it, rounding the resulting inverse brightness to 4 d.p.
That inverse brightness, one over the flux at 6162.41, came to 0.0260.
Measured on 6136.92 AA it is 0.0248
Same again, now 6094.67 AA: 0.0236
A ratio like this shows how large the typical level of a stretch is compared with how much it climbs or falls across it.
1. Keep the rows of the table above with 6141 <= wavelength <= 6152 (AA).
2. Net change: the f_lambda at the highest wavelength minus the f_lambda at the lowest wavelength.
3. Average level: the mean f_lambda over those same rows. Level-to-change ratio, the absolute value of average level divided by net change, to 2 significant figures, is 26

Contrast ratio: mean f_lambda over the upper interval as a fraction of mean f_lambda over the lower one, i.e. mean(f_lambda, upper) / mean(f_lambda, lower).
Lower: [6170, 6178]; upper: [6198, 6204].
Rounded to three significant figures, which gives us 1.12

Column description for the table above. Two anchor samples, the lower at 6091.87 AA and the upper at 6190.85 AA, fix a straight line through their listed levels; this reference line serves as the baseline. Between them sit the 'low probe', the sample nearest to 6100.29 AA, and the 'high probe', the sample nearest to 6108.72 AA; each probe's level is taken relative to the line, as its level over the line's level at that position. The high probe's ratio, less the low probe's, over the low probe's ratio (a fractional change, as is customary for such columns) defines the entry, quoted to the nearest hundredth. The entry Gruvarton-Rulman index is 0.21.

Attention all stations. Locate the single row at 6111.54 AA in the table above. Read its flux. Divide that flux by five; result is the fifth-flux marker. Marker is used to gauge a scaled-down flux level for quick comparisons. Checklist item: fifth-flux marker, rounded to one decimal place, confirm 7.7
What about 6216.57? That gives 6.5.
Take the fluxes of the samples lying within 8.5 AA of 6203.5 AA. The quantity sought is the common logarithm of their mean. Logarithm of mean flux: 1.62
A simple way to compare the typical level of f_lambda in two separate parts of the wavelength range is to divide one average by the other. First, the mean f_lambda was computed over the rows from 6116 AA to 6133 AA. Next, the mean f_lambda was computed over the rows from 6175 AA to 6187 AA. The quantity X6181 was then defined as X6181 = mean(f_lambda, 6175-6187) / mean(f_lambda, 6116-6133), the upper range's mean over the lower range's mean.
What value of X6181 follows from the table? 0.98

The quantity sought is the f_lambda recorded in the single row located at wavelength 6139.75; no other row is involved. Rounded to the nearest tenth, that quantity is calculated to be 43.5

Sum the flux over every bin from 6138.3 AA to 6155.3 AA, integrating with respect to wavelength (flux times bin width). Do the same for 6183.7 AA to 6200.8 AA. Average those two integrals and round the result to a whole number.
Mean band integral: 700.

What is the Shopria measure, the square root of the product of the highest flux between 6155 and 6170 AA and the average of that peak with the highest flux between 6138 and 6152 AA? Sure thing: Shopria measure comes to 40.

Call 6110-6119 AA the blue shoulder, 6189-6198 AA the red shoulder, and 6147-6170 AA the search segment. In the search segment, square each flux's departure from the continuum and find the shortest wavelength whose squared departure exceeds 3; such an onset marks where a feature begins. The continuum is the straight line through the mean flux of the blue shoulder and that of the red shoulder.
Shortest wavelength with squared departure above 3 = 6151.07 AA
